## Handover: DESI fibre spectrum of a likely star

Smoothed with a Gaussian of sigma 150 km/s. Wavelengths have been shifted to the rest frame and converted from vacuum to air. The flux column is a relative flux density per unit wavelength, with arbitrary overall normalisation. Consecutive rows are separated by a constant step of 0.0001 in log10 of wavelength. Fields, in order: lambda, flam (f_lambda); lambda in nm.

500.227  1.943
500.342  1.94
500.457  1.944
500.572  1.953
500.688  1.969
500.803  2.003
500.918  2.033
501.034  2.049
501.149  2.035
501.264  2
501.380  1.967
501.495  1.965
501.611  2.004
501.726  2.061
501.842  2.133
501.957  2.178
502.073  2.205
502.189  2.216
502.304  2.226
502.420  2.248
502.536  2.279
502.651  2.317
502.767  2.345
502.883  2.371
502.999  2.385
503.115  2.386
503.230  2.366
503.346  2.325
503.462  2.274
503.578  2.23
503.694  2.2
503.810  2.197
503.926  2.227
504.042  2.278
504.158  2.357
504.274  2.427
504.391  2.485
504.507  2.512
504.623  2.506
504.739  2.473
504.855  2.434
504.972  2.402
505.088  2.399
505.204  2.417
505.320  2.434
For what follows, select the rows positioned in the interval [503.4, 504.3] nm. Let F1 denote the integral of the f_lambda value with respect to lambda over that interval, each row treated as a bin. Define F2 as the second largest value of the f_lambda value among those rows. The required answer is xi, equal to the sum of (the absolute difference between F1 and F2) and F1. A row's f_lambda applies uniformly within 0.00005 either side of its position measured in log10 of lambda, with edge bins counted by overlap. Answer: 2.4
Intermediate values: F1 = 2.04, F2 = 2.357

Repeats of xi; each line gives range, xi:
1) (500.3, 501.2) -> 2.0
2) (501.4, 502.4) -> 2.2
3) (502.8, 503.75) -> 2.4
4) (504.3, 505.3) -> 2.5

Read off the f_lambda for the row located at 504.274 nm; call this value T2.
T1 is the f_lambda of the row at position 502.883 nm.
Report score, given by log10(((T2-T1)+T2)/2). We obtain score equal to 0.094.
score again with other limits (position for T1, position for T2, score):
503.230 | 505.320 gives 0.097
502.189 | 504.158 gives 0.097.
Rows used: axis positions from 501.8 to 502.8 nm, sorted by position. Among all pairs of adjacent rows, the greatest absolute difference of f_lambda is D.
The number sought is 0.045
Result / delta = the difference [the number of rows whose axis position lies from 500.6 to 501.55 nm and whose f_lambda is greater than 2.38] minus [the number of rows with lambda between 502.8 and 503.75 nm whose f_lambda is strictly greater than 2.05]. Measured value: -8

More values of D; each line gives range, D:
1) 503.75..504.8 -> 0.079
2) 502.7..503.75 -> 0.051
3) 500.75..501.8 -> 0.057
